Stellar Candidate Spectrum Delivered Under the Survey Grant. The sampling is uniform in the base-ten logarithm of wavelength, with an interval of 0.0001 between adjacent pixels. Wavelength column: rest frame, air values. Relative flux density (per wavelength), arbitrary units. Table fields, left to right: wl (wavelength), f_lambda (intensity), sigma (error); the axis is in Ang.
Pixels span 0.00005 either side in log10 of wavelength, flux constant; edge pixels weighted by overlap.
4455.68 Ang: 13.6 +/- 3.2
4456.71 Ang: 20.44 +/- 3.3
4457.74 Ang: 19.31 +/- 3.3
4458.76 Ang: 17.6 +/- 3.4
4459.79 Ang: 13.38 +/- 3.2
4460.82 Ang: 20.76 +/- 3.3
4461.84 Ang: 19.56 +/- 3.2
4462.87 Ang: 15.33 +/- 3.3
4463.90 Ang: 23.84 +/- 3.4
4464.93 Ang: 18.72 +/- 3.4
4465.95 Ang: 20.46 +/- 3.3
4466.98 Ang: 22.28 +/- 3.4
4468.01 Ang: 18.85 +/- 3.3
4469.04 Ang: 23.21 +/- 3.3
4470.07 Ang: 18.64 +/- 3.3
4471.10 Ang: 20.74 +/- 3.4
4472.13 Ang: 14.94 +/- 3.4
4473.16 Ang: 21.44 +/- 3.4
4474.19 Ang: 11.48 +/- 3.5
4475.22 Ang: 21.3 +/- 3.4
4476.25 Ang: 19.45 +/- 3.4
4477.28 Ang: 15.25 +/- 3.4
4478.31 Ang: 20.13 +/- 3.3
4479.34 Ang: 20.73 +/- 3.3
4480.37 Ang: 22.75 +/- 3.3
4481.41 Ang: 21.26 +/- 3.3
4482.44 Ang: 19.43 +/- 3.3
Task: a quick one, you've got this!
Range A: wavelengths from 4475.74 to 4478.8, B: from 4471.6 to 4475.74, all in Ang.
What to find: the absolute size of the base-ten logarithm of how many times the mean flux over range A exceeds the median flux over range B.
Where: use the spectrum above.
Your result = 0.004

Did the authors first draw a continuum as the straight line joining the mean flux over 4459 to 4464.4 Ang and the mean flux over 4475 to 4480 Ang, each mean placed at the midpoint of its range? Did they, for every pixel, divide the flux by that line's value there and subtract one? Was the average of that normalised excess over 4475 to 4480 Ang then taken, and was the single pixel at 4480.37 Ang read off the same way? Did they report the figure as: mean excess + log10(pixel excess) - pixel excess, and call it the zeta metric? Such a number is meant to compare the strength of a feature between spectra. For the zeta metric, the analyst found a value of -0.95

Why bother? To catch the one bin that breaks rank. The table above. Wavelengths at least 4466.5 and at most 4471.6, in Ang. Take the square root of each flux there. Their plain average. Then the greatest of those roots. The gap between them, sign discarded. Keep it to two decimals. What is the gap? 0.27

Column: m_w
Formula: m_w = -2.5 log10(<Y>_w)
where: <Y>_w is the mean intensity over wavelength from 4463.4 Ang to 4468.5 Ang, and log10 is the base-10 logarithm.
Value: -3.30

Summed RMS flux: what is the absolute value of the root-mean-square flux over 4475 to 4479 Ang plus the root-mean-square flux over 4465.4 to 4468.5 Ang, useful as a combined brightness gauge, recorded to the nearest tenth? 39.7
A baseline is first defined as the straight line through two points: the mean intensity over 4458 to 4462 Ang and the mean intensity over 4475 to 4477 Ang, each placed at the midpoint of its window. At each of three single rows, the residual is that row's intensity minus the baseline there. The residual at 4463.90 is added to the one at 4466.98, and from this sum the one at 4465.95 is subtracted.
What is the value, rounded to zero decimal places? 7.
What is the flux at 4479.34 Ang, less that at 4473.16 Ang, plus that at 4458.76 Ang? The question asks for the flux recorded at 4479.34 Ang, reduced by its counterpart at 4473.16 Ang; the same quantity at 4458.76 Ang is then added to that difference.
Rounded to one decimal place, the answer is 16.9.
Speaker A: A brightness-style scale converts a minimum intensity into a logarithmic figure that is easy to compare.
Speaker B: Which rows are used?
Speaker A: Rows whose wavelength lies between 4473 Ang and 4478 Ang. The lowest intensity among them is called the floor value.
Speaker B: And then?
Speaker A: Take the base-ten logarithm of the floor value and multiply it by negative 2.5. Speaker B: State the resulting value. -2.6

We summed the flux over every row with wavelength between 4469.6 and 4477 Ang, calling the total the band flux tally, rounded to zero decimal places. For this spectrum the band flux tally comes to 128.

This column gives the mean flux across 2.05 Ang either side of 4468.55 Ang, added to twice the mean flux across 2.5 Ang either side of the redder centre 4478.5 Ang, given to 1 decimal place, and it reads 60.1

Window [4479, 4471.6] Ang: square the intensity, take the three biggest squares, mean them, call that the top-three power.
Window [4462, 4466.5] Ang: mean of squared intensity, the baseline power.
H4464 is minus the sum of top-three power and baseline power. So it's -833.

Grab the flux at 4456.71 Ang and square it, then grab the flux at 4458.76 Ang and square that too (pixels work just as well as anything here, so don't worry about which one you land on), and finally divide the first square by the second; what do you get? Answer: 1.3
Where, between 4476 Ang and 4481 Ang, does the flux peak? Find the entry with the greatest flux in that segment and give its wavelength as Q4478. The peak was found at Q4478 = 4480.37 Ang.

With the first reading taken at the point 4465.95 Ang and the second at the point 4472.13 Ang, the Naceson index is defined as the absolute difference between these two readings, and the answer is 6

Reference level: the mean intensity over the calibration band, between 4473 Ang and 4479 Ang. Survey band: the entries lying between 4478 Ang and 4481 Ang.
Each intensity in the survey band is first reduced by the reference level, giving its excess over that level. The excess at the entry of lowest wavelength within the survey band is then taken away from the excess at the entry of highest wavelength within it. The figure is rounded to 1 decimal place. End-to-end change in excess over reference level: 2.6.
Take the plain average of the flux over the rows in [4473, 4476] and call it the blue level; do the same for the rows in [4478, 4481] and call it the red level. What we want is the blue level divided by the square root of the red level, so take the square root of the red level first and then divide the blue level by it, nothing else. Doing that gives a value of 3.9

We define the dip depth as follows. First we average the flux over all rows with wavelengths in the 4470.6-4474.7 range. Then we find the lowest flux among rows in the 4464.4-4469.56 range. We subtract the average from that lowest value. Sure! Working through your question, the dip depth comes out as 1.6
